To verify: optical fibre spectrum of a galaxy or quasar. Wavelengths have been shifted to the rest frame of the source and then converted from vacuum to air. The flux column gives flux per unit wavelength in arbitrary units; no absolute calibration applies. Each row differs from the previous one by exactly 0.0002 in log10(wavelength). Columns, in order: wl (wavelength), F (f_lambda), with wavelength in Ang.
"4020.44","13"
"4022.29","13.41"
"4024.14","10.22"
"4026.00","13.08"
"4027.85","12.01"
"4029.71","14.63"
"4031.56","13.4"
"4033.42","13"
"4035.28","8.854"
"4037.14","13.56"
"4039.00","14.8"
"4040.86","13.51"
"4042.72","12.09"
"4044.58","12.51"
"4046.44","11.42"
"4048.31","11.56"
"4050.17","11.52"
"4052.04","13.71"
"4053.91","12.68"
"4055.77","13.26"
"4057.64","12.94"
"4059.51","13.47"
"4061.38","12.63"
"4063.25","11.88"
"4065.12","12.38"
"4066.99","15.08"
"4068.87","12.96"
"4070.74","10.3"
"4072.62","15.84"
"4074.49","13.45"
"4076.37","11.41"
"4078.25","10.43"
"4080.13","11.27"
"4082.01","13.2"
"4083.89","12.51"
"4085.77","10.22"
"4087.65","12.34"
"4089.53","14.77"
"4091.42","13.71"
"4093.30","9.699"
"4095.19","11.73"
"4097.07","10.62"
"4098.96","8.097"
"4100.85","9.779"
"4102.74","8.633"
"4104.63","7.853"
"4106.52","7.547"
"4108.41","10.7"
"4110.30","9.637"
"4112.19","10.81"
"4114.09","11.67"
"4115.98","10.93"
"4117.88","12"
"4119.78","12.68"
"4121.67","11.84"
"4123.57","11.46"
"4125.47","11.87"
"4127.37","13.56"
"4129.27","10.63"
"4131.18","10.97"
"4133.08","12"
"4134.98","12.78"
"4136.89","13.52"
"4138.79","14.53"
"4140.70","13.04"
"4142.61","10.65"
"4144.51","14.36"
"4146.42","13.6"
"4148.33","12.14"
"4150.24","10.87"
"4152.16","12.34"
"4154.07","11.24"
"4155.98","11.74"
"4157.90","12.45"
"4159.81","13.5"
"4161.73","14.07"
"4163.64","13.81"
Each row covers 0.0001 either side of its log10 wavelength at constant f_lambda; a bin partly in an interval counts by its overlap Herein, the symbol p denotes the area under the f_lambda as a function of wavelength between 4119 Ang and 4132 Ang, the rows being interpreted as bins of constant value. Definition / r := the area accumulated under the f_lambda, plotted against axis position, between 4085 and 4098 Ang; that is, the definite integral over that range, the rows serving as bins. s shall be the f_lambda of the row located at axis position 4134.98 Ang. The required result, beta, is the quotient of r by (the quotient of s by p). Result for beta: 1865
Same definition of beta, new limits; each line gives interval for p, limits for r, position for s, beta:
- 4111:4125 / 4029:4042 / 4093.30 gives 2845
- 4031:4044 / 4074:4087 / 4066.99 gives 1673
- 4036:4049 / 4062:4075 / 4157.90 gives 2266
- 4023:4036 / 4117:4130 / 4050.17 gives 2161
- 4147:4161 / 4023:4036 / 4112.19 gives 2496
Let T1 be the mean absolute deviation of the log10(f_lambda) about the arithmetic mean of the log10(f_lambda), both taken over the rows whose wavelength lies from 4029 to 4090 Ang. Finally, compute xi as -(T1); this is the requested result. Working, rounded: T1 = 0.041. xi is -0.041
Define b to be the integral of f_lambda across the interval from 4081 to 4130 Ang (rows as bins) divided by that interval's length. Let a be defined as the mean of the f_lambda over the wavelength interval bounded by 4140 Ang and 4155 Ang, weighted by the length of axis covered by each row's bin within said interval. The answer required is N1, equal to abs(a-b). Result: 1.2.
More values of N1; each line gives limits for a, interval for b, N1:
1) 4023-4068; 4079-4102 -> 1.2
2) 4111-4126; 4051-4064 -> 1.3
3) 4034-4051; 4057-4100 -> 0.0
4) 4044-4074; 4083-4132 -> 1.8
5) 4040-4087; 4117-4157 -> 0.2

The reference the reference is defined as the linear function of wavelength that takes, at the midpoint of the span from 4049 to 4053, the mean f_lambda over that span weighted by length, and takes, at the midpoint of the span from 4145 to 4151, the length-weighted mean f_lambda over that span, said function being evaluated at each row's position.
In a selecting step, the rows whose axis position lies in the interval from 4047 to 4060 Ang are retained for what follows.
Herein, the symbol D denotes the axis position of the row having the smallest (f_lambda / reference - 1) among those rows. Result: 4050.17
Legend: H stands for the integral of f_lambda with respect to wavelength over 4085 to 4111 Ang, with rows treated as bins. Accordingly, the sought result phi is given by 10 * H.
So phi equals 2701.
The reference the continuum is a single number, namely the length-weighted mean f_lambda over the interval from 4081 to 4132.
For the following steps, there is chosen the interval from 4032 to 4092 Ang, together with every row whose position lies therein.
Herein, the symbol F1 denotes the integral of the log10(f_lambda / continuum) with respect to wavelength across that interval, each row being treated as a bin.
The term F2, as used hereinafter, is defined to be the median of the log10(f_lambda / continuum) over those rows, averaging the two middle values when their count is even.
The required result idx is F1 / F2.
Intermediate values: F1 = 3.14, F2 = 0.057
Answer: 54.8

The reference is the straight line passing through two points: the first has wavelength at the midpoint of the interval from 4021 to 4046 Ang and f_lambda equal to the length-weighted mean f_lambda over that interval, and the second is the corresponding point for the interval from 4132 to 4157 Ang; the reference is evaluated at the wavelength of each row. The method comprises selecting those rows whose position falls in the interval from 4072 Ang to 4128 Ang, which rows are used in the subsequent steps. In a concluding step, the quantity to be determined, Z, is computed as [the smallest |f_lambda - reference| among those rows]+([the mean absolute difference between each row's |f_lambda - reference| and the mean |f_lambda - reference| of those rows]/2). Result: 0.65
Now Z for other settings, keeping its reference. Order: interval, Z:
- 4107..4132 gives 0.43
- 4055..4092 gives 0.41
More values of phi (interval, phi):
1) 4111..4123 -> 1393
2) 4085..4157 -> 8277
